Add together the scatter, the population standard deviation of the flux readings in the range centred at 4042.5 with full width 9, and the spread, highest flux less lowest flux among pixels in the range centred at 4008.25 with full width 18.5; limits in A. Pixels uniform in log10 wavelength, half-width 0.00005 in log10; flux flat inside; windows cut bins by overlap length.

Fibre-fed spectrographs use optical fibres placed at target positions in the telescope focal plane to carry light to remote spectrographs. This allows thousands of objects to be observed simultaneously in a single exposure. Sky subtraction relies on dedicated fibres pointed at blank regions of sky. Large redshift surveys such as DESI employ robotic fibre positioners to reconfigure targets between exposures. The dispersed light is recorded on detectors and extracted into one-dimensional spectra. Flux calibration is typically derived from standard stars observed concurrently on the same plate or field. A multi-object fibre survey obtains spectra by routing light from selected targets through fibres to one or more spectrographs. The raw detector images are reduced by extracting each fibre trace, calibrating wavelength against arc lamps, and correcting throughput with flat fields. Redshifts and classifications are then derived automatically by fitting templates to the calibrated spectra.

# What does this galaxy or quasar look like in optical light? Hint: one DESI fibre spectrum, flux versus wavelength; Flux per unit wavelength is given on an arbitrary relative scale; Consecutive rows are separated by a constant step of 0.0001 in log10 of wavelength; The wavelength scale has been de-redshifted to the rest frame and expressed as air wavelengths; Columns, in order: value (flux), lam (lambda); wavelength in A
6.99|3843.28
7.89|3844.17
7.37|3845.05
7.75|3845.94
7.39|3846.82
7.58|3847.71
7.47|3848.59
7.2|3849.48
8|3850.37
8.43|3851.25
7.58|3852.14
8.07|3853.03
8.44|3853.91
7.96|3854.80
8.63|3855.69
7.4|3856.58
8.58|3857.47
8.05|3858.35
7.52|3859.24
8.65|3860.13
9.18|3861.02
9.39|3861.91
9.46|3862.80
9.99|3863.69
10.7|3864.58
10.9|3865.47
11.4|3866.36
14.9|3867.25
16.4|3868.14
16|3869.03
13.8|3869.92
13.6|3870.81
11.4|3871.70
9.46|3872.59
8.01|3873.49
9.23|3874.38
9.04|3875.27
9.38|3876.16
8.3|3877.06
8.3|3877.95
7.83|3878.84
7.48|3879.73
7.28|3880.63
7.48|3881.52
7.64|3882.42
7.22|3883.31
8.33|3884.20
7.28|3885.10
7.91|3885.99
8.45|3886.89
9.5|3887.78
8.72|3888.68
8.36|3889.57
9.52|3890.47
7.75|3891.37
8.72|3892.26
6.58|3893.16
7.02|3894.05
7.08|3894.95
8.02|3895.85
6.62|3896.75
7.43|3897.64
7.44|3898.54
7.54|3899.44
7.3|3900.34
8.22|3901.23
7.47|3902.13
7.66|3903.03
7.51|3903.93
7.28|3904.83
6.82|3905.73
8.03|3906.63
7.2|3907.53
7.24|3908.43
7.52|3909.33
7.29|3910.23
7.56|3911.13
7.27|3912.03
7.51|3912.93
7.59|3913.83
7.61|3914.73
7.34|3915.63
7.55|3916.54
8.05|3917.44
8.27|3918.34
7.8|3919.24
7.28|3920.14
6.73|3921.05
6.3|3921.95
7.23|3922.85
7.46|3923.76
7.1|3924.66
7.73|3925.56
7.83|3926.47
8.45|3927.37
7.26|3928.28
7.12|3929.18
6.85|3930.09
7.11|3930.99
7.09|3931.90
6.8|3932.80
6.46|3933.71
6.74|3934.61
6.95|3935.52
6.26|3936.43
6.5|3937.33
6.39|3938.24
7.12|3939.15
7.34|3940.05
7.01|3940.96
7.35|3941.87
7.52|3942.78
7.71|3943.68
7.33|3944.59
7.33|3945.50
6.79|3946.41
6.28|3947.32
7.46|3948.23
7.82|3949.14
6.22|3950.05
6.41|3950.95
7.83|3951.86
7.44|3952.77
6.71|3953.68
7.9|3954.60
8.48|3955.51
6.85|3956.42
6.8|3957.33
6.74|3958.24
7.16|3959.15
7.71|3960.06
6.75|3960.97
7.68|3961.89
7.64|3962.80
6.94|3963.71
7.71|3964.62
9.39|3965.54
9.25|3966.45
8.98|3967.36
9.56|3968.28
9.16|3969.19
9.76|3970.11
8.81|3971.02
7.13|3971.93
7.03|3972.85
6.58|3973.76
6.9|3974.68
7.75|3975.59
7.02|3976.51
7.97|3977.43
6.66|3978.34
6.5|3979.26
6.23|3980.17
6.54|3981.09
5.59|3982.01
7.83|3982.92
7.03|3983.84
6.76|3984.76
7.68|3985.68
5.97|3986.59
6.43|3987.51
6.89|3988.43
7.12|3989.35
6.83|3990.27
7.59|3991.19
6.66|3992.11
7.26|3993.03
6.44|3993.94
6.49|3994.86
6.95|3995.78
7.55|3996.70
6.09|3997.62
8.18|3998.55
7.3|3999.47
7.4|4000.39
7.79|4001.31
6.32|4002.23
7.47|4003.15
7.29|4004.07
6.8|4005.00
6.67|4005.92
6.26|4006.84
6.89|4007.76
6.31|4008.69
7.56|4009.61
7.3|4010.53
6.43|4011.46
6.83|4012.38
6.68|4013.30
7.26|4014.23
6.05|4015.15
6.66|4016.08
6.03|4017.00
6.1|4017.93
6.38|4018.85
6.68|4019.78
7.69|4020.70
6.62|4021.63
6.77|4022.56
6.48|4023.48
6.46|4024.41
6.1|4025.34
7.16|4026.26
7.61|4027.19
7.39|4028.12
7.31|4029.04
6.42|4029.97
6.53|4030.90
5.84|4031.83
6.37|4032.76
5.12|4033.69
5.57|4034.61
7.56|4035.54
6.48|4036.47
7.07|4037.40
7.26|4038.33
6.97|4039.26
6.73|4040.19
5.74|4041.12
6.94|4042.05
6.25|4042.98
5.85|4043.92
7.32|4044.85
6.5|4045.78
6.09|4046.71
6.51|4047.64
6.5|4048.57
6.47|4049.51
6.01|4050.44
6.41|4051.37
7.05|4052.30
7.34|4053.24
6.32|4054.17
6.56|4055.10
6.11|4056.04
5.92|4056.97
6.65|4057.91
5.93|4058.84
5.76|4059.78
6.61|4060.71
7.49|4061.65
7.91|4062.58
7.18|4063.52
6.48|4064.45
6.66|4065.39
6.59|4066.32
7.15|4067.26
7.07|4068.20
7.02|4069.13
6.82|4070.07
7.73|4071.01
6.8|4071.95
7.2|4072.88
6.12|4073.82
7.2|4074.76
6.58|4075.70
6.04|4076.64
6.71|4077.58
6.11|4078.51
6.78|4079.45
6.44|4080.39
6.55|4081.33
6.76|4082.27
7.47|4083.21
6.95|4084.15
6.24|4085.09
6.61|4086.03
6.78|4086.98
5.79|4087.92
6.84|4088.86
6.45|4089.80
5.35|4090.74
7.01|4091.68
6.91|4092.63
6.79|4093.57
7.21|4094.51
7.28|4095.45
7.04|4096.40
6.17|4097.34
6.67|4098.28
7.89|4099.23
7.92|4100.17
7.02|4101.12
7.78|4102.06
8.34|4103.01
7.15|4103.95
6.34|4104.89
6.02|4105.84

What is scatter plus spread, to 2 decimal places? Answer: 2.30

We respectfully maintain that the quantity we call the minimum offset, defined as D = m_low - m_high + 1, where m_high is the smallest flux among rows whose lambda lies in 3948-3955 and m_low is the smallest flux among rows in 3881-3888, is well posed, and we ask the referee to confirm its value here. 2.0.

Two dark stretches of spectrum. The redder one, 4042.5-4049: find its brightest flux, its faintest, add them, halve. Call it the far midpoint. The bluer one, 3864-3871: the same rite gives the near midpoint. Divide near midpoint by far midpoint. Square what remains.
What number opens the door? 4.2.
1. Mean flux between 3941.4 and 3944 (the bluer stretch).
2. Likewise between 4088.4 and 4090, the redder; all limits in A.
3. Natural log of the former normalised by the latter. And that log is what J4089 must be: 0.12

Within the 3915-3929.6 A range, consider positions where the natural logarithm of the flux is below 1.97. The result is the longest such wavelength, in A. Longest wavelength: 3929.18 A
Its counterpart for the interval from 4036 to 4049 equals 4048.57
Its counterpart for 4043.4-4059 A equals 4058.84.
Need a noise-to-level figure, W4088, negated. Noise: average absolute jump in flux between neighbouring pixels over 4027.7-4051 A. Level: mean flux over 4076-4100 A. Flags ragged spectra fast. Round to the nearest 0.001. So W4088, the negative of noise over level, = -0.095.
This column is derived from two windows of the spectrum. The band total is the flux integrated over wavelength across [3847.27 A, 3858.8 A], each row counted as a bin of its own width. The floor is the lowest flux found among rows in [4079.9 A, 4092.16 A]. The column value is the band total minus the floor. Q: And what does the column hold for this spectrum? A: 86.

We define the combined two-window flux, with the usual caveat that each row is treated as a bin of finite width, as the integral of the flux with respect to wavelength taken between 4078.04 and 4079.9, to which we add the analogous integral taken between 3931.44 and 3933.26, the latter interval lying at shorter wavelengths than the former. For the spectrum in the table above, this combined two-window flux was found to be 24.7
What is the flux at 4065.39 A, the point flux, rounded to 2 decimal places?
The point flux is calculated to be 6.66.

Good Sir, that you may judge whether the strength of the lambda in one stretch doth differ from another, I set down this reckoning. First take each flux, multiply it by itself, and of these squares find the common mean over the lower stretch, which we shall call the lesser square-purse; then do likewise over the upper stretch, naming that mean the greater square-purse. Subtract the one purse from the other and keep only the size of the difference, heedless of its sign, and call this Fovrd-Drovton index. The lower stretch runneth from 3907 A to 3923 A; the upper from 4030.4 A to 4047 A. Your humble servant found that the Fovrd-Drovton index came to 13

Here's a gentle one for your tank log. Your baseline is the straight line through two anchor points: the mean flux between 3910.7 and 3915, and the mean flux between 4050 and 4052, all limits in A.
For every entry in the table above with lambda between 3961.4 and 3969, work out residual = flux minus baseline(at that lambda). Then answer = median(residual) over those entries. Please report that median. 1.3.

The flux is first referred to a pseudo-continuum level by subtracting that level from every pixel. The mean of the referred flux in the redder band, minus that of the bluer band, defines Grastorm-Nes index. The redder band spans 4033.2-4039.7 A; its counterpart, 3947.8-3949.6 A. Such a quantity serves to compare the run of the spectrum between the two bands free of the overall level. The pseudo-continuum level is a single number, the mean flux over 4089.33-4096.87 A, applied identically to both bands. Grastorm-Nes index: -1.1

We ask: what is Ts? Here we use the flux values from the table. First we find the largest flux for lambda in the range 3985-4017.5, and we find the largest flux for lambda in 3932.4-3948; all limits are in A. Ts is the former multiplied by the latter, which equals 63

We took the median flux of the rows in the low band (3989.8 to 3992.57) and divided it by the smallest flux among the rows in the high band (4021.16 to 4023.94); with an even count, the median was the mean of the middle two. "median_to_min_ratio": 1.05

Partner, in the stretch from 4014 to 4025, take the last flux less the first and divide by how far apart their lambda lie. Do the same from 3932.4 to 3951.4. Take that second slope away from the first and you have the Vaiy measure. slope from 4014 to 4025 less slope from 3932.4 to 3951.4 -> -0.06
